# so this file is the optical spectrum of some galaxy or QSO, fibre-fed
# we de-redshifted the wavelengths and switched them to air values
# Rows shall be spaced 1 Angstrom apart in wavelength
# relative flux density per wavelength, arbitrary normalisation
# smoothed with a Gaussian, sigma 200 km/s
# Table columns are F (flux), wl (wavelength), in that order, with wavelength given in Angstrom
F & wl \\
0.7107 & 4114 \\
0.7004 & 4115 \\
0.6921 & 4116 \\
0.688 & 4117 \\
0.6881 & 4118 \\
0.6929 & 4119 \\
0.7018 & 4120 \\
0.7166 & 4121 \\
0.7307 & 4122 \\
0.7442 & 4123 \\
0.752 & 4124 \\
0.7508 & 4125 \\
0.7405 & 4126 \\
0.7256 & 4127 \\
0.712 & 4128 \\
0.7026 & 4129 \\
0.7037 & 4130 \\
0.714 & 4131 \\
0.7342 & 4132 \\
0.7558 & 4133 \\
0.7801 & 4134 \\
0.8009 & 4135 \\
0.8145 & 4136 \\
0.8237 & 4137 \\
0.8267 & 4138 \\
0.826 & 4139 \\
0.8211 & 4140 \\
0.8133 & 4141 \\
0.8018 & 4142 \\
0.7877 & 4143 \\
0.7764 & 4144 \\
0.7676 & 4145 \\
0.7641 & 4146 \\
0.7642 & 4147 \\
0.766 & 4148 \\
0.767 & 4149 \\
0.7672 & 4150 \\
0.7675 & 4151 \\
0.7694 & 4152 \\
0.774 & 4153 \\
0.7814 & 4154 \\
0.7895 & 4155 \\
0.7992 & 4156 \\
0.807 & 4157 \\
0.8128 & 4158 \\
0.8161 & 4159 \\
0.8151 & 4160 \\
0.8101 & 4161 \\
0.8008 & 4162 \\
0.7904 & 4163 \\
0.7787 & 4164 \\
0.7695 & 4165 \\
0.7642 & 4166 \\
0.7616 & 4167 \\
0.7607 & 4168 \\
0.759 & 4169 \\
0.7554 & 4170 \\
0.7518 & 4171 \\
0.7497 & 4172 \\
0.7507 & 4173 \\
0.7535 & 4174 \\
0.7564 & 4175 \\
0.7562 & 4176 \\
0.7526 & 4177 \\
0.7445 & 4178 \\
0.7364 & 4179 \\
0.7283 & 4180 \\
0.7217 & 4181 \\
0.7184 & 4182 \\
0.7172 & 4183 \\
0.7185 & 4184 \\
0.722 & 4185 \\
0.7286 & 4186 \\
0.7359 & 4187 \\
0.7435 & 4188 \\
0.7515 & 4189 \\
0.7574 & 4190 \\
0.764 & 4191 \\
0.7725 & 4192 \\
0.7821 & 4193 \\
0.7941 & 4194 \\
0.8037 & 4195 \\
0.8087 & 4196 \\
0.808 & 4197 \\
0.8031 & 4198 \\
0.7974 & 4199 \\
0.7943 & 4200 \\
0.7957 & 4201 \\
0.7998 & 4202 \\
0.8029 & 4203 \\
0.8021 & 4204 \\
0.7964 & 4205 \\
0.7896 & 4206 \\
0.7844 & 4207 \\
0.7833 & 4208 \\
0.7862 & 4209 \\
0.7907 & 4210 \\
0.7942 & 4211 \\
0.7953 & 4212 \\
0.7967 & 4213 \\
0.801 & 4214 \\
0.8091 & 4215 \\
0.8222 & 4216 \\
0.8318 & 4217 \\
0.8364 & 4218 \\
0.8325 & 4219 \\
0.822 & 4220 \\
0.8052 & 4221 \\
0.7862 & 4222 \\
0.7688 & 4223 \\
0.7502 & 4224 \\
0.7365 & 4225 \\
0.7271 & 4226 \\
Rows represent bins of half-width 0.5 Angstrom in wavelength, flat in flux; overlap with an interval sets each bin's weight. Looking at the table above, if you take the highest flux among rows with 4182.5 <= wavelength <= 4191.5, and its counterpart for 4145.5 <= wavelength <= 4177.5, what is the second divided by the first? 1.07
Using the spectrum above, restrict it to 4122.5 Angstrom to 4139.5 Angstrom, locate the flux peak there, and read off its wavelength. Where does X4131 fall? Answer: 4138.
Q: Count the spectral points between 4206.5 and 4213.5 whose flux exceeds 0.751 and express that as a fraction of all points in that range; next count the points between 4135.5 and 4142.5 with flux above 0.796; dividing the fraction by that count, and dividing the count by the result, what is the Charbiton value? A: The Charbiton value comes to 49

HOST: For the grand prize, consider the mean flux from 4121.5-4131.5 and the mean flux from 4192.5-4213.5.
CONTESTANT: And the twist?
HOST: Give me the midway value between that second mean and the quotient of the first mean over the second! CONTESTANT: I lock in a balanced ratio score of 0.855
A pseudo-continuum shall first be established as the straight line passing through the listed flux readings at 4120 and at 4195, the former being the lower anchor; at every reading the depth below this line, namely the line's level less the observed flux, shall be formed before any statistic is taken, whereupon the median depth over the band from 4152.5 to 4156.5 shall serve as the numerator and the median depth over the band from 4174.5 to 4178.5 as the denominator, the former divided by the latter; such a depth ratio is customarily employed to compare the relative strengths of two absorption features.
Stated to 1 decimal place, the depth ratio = -1.5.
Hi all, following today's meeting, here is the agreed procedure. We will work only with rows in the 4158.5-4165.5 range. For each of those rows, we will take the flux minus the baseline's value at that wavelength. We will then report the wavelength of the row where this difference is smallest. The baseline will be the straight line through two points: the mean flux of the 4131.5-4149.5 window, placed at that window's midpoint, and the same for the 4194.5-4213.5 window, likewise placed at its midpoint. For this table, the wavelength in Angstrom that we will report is 4165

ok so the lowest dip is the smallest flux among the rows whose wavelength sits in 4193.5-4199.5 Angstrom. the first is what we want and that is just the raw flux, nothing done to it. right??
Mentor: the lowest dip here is 0.7941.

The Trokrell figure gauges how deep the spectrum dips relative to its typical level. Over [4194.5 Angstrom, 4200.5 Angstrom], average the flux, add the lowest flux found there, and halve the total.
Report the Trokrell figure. 0.798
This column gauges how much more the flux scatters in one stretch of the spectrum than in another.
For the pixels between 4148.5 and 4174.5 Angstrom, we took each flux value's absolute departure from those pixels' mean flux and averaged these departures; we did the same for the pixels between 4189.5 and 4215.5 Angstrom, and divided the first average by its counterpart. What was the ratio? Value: 2.0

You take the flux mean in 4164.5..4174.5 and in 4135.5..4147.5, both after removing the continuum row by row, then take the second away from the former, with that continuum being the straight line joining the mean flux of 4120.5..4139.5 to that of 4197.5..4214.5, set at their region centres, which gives -0.056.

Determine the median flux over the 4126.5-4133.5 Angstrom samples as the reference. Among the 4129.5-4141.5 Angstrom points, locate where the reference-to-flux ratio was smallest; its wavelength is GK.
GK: 4138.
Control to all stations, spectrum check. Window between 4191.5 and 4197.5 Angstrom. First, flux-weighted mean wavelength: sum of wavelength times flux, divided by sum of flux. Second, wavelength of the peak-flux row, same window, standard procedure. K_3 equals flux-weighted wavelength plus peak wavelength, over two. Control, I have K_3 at 4195.3 Angstrom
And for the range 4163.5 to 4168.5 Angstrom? 4165.0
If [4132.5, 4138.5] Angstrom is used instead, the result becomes 4136.8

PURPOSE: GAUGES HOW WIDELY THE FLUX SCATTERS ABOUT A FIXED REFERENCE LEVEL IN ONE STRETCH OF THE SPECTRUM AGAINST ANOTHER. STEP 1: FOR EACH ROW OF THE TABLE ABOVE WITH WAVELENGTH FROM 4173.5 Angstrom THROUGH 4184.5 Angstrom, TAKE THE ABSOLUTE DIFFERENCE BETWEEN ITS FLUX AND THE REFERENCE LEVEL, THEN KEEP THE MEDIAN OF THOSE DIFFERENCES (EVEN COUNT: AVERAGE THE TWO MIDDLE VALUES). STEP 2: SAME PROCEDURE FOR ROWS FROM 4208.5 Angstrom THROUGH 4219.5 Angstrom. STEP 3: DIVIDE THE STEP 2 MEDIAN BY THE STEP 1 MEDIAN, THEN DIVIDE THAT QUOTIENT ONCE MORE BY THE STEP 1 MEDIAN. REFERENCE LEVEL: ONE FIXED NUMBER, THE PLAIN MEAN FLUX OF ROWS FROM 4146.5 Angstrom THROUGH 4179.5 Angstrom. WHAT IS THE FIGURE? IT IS 21.5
